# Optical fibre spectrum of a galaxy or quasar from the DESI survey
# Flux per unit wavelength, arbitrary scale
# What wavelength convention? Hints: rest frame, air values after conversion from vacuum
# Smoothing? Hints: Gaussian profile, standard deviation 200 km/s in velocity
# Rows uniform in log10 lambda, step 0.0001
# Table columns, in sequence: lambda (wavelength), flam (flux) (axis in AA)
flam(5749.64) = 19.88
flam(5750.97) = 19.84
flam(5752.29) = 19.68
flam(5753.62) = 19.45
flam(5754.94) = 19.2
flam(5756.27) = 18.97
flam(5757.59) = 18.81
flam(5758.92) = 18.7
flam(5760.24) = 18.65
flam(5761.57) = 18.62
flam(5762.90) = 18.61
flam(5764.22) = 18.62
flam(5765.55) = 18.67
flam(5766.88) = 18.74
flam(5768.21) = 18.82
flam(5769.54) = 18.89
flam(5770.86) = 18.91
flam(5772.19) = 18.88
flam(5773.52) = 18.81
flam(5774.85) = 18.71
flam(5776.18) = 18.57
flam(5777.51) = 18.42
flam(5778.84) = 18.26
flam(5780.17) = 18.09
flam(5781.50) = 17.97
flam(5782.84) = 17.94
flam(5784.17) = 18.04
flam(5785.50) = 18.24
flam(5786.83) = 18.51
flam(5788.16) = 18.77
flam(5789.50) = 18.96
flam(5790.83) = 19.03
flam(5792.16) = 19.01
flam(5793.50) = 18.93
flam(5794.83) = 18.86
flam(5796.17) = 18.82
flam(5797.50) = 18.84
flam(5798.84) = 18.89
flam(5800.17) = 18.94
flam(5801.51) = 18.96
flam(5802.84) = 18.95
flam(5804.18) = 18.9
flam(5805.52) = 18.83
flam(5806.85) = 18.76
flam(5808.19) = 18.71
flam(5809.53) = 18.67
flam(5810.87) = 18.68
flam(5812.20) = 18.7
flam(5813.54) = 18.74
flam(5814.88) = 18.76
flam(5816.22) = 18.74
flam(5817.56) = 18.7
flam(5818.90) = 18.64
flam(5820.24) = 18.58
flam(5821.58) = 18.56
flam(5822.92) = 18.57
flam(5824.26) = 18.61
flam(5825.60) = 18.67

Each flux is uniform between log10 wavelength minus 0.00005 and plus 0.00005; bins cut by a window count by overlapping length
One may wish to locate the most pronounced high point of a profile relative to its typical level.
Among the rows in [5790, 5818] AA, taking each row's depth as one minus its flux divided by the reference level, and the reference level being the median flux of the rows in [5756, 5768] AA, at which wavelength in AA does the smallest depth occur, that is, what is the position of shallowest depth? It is 5790.83 AA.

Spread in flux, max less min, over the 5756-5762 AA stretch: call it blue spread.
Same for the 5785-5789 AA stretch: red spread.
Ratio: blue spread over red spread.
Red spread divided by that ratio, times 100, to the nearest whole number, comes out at 80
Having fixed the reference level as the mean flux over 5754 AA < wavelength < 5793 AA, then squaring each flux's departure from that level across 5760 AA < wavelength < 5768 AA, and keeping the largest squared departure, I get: 0.01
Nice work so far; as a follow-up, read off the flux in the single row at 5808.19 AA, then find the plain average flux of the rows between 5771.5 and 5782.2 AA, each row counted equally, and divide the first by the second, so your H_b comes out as 1.01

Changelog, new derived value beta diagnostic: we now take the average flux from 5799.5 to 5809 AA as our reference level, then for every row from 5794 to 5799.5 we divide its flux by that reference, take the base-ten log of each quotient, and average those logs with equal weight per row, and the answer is 0.000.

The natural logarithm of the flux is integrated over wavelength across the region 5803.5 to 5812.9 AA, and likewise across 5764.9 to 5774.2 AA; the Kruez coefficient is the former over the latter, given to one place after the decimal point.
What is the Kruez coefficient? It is 1.0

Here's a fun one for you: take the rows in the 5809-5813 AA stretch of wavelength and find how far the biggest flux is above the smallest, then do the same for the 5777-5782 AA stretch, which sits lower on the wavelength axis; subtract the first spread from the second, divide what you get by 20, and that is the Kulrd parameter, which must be 0.02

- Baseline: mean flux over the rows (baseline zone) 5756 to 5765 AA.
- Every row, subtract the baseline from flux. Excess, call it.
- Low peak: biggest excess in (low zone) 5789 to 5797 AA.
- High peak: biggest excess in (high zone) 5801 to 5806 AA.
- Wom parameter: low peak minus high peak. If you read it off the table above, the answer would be 0.07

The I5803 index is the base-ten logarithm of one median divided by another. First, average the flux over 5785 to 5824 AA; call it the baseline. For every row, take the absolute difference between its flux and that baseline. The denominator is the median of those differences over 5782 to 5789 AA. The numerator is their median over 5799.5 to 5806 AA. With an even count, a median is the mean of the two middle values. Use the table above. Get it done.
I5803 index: -0.5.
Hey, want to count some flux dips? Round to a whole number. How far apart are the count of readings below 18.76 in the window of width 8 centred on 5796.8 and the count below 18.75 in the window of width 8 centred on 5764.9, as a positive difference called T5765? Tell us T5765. 5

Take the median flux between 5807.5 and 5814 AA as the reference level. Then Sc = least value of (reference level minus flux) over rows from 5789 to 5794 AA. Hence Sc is -0.33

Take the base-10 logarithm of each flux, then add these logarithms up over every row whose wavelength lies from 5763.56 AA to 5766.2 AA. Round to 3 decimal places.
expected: 2.541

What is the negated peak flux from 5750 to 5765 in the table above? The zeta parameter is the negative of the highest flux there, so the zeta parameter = -19.8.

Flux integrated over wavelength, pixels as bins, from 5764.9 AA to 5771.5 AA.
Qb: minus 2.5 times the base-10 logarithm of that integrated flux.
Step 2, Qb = -5.2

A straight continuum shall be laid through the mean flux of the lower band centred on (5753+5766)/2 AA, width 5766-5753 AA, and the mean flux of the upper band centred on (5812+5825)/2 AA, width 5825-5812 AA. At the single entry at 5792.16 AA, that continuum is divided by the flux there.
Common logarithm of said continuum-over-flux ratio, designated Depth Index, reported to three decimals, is -0.006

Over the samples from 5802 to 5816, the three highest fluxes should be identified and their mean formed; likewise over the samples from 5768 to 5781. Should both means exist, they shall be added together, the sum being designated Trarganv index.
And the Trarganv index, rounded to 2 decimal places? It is 37.79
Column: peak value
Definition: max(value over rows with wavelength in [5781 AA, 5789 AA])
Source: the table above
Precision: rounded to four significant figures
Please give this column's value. 18.77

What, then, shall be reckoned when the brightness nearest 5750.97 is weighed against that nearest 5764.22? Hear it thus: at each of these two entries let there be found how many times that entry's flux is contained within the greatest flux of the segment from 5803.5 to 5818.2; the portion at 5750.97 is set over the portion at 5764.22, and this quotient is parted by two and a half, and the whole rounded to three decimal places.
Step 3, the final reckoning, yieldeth 0.375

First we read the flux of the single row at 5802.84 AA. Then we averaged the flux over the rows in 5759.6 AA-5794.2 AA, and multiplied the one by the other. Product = 353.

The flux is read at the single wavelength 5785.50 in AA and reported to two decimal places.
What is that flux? 18.24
